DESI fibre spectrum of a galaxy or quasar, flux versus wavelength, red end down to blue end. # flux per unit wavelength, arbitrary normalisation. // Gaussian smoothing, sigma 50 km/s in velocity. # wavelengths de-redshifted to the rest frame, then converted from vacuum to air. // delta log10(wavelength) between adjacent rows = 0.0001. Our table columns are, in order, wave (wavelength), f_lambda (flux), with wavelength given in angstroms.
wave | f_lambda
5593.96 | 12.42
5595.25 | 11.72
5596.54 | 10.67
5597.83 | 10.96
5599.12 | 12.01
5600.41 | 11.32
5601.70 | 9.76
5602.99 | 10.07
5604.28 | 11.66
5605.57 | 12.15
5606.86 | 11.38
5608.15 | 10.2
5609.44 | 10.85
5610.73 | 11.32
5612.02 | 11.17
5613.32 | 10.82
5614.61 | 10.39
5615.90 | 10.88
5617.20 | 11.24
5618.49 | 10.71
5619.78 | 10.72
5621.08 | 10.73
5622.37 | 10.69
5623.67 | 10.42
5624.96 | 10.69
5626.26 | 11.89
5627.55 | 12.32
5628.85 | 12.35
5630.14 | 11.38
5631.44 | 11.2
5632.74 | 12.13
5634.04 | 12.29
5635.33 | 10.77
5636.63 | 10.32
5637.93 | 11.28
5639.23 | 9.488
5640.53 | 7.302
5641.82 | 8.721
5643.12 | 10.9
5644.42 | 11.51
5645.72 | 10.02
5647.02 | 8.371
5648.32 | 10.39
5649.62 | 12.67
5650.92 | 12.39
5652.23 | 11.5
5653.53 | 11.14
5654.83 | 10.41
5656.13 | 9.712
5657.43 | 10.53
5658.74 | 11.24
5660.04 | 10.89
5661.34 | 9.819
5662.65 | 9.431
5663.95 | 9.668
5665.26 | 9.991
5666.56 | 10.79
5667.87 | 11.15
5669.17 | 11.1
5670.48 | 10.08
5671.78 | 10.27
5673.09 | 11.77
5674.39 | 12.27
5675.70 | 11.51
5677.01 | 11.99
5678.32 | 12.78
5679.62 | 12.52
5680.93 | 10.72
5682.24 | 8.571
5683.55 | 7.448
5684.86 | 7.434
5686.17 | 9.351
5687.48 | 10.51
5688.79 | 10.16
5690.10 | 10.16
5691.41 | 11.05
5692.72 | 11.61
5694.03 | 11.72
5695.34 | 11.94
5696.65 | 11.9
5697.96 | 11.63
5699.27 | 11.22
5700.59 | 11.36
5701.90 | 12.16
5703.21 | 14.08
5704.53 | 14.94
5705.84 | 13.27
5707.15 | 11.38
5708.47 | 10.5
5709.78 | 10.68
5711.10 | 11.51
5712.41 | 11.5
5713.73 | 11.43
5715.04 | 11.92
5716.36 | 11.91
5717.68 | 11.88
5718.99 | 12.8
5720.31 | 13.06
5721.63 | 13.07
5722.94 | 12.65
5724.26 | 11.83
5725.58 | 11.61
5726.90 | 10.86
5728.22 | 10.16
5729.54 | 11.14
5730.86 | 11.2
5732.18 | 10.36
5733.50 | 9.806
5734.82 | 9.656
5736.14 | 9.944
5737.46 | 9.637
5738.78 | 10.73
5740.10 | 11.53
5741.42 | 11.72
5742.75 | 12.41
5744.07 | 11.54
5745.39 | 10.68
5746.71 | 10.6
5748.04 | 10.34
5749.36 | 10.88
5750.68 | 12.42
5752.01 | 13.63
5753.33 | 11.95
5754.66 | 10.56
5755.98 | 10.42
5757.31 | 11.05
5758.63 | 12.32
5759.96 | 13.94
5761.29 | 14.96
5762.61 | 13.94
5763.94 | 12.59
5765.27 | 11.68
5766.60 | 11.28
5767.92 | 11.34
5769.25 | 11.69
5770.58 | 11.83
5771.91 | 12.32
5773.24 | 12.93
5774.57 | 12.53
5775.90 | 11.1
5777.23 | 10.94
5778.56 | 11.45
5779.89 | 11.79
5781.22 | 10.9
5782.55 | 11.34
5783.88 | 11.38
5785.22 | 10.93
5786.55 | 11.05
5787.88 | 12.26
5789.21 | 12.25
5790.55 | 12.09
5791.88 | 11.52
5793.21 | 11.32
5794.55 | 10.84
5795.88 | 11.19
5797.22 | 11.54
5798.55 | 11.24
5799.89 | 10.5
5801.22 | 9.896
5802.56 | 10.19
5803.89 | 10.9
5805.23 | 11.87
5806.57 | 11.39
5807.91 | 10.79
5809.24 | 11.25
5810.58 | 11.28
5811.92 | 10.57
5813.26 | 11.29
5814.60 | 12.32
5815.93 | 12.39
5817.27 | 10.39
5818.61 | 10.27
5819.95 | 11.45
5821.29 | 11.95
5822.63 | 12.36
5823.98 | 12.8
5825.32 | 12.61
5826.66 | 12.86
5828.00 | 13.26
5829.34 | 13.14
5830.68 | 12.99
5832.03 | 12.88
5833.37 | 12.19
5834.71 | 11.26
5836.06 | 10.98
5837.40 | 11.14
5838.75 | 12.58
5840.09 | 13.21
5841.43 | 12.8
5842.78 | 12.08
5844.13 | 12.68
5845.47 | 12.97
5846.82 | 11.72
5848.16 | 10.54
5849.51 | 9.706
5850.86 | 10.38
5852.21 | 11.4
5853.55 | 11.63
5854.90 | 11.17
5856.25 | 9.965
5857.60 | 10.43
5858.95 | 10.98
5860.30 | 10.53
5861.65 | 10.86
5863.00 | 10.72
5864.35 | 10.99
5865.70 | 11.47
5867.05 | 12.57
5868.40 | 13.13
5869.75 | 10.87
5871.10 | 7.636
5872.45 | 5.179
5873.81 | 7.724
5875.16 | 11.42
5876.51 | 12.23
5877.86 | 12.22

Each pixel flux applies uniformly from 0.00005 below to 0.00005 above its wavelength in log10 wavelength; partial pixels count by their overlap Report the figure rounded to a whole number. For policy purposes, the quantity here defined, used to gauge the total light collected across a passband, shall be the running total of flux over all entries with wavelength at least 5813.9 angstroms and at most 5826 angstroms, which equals 107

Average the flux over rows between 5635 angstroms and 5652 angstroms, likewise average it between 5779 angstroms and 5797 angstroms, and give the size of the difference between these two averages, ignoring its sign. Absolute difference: 1.1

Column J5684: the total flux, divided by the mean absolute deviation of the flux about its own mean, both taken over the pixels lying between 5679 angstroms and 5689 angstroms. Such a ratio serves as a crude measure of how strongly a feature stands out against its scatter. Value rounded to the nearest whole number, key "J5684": 55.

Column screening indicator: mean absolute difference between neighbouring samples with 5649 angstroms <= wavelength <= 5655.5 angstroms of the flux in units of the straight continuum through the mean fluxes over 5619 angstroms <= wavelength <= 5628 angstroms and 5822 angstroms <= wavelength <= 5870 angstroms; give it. 0.051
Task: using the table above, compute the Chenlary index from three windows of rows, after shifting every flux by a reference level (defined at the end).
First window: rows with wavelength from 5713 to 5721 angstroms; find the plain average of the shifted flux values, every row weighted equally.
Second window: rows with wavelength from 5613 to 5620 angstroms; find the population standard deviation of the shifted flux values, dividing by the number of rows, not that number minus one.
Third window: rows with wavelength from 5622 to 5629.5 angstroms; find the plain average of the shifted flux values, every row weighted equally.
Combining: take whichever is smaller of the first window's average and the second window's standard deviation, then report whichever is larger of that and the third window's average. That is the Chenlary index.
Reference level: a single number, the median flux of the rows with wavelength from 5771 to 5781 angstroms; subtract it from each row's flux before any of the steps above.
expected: 0.25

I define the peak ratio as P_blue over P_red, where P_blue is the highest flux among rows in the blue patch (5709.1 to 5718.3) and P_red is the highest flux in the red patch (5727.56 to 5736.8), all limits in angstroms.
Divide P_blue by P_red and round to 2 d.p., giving 1.06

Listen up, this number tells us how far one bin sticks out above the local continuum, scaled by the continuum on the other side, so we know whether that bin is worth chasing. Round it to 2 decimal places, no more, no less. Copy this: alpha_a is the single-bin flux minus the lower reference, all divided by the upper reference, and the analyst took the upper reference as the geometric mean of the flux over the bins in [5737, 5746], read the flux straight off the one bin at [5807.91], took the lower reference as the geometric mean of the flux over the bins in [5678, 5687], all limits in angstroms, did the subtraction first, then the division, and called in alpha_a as 0.11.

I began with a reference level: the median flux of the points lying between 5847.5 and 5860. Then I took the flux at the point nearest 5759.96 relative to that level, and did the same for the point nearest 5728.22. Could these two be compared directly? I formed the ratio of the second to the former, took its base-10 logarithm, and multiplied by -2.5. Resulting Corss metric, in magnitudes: 0.34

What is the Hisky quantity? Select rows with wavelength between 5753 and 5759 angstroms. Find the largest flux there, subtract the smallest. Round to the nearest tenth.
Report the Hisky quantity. 1.9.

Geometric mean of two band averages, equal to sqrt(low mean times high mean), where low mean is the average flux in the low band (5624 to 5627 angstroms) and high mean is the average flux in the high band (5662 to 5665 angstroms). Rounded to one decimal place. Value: 10.4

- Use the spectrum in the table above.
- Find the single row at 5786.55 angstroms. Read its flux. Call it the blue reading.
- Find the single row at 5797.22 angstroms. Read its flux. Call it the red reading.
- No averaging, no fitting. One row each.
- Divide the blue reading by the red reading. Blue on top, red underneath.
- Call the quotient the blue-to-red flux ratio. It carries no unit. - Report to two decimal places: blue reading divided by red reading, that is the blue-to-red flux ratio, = 0.96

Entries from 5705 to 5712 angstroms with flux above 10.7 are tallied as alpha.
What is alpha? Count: 3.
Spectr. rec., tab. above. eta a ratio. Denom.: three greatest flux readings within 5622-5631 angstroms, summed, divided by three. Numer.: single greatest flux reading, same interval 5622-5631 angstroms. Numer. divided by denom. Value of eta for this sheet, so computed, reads 1.01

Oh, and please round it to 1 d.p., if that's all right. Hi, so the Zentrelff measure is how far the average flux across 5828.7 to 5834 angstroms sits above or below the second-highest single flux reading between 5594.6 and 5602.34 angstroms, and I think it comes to 1.1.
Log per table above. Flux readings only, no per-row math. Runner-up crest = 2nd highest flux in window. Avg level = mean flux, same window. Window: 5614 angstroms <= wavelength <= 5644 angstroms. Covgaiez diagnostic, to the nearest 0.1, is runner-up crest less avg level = 1.5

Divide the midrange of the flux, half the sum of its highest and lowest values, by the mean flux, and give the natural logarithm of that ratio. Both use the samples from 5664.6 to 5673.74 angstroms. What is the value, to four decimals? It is 0.0134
